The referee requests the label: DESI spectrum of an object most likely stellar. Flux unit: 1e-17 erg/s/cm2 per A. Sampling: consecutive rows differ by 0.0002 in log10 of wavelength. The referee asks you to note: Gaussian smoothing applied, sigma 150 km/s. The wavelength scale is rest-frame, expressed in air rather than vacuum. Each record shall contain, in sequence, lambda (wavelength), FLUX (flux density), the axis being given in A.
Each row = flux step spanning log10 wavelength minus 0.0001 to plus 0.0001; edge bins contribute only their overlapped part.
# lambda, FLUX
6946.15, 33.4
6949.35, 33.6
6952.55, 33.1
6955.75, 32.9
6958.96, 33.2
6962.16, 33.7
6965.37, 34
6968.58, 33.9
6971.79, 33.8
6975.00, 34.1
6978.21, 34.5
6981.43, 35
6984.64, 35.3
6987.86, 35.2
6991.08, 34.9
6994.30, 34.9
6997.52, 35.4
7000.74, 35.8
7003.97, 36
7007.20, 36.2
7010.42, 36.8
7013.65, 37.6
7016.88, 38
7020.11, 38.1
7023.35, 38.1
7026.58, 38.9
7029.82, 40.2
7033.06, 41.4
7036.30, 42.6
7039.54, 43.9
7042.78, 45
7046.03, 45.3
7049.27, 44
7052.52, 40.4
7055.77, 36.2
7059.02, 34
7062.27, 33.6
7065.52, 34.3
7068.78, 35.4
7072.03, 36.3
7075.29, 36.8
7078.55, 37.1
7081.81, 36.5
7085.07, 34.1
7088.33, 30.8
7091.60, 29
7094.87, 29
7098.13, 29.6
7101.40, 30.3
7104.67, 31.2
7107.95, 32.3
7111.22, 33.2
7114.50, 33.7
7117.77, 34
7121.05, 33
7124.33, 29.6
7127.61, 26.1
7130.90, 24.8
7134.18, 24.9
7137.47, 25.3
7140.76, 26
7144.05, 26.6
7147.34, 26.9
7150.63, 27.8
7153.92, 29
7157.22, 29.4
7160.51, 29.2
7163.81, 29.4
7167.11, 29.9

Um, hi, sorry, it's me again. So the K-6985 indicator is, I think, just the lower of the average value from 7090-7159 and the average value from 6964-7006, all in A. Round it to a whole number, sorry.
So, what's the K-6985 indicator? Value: 29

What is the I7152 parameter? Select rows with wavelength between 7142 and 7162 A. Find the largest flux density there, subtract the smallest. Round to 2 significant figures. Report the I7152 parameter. 2.8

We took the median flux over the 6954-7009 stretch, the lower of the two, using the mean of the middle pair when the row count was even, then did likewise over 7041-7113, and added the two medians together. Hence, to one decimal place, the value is 69.1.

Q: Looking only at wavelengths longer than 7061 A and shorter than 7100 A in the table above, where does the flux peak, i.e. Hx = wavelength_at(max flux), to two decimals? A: 7078.55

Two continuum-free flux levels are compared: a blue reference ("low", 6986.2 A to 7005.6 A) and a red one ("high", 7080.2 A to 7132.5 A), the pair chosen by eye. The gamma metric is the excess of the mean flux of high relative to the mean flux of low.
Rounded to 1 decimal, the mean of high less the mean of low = -4.3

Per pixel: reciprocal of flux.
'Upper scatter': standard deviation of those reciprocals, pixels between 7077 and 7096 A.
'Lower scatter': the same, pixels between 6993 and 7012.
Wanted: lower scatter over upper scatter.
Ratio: 0.15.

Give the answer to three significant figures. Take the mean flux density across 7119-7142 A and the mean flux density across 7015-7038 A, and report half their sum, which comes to 33.4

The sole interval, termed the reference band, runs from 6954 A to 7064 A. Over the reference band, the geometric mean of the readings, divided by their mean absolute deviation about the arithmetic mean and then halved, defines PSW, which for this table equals 6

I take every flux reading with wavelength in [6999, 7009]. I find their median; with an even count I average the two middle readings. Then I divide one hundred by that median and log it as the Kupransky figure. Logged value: 2.78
